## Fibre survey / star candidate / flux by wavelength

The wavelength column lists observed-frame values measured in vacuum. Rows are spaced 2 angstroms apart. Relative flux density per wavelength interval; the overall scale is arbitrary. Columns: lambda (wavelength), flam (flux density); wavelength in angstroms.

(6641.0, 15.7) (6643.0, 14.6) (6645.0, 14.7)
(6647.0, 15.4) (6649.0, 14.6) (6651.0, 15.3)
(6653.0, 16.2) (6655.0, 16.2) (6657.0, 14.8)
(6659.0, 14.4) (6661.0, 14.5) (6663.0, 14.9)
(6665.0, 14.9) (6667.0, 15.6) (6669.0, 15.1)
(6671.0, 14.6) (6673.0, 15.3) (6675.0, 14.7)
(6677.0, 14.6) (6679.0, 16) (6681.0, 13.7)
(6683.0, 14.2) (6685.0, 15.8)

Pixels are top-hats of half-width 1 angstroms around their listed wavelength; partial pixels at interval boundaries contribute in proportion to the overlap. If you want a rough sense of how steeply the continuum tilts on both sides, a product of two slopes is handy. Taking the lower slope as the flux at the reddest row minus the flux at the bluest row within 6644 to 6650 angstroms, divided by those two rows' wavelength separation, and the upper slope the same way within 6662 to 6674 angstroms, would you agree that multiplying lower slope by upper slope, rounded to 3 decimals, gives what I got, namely -0.001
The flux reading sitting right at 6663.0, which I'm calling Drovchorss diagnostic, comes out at 14.9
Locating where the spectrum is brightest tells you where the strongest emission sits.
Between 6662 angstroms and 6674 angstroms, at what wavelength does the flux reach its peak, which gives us 6667.0 angstroms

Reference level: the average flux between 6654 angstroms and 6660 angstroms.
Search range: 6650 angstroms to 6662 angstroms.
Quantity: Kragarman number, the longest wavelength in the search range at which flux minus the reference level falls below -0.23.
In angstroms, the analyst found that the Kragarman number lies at 6661.0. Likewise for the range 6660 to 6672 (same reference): 6671.0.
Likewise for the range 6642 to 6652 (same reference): 6649.0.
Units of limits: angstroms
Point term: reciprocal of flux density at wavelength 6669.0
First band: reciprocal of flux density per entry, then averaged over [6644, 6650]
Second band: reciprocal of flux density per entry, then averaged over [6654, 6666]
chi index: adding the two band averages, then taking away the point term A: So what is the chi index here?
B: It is 0.0679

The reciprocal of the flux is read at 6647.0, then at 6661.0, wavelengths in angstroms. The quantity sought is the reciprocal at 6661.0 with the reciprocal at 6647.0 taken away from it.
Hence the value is 0.004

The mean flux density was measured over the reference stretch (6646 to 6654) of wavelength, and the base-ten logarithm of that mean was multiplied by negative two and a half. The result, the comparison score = -2.97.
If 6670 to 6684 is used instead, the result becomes -2.92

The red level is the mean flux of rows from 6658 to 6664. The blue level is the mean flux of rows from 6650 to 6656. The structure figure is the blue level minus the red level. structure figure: 1.3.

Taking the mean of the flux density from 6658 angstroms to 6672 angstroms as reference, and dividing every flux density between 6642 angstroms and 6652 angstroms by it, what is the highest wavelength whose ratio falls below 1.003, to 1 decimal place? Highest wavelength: 6649.0 angstroms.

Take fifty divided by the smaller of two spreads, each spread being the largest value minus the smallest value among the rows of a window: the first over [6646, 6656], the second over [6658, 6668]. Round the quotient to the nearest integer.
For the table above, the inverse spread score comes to 42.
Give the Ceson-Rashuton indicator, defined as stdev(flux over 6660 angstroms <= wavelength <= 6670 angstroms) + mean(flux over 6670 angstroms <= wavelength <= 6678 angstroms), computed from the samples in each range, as 15.2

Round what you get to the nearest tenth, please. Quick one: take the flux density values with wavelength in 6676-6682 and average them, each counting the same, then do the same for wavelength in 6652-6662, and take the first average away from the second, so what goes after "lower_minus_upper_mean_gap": 0.5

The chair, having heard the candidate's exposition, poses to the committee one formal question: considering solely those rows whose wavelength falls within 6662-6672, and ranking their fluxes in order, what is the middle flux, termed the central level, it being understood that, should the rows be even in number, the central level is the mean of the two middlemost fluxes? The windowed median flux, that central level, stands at 14.9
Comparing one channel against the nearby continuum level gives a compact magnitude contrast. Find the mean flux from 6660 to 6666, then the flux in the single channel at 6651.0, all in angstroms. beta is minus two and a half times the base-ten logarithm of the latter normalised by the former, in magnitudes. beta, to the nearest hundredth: -0.04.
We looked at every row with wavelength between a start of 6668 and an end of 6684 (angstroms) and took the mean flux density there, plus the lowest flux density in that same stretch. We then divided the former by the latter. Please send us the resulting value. 1.08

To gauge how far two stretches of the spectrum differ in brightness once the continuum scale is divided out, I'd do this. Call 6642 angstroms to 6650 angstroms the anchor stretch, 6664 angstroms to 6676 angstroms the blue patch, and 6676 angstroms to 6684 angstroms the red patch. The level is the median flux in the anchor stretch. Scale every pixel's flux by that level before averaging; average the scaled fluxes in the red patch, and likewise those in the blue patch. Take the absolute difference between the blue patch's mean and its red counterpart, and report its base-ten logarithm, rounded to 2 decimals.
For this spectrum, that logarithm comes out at -1.55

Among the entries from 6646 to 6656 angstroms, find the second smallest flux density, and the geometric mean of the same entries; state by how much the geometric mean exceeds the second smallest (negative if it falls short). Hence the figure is 0.23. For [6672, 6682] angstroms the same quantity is 0.24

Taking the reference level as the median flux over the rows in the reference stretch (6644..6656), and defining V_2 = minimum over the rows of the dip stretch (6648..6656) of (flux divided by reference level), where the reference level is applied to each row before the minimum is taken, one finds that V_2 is 0.951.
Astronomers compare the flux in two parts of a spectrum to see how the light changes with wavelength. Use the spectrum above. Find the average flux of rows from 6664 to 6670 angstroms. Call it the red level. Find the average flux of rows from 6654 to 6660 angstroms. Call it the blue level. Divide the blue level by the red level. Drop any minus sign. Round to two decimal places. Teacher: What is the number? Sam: 1.00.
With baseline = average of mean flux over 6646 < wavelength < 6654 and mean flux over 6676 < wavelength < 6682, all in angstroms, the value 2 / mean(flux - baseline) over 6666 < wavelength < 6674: 25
